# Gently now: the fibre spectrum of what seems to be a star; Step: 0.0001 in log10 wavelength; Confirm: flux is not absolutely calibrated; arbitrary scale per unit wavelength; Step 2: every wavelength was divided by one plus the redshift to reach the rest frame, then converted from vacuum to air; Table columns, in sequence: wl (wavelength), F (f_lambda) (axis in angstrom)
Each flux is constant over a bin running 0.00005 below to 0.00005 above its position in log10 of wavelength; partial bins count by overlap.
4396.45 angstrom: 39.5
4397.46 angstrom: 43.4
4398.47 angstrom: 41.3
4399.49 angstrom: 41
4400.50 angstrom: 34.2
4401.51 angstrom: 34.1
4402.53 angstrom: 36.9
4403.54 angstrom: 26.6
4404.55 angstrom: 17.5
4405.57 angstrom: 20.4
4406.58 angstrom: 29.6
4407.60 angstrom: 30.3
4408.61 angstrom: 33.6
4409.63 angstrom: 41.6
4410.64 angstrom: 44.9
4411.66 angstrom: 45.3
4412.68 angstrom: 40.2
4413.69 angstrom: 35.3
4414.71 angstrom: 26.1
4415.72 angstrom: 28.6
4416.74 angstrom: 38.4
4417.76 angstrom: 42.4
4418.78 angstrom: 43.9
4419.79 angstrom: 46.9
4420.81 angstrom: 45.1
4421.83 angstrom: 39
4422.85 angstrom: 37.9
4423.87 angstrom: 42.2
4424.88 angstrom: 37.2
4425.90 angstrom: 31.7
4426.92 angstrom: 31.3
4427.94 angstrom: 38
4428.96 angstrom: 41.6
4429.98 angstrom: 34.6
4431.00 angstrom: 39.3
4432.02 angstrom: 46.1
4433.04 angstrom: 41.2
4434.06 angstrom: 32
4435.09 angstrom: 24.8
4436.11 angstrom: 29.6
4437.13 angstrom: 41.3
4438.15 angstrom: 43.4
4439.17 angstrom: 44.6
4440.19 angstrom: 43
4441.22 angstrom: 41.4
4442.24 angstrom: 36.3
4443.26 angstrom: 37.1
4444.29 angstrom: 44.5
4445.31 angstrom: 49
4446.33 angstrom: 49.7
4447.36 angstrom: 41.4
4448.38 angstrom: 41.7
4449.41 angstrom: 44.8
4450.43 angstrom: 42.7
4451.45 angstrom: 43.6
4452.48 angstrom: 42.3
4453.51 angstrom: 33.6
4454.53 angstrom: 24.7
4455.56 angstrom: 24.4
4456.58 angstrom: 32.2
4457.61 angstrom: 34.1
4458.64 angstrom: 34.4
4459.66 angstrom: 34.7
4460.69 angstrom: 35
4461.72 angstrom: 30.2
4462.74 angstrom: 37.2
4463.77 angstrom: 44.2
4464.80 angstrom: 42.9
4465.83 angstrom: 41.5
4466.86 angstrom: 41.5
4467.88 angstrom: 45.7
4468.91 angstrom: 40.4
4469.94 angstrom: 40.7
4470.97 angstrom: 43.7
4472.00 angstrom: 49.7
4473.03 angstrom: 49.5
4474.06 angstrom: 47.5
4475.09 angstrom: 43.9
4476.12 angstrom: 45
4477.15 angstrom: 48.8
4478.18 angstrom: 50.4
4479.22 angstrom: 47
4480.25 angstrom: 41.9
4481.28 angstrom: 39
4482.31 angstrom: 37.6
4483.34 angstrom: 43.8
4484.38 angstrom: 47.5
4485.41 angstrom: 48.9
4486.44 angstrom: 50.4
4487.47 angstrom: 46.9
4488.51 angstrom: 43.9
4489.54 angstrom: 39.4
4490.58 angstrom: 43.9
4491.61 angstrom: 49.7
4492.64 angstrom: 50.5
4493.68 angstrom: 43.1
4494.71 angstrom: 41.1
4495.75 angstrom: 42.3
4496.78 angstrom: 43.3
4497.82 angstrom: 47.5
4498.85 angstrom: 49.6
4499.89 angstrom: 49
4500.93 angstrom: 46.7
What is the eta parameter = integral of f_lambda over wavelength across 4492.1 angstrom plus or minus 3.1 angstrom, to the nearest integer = 277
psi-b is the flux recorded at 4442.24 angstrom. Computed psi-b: 36.3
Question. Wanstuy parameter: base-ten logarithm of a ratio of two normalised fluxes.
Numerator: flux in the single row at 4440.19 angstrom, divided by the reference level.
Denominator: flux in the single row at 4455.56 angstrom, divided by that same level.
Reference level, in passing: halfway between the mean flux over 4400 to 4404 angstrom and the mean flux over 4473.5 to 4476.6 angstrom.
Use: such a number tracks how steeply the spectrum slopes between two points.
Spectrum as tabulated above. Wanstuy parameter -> 0.25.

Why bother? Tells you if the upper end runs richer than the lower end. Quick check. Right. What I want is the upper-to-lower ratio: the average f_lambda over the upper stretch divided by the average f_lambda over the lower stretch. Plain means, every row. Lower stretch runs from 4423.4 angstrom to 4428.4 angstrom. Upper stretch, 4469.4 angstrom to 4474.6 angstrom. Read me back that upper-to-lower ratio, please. 1.3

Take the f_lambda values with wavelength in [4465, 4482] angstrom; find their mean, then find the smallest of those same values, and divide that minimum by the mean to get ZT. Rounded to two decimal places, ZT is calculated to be 0.87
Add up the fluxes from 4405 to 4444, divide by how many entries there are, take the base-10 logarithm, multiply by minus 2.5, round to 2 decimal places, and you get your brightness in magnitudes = -3.94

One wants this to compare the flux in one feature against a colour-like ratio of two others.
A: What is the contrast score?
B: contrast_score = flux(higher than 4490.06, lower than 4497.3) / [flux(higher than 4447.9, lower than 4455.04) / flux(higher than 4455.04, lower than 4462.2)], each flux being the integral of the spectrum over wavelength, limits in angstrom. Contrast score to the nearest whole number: 268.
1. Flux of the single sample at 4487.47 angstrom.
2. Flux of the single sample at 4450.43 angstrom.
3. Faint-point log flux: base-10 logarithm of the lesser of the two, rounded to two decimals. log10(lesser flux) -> 1.63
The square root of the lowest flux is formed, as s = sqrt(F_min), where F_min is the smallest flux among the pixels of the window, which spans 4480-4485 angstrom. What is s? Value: 6.1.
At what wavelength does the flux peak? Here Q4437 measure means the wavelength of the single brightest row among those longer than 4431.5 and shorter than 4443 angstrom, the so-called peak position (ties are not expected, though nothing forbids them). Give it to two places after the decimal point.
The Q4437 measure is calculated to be 4432.02 angstrom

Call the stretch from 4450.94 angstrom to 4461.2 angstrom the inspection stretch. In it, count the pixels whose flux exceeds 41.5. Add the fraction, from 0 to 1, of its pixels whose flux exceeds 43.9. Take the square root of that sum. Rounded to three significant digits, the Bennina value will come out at 1.41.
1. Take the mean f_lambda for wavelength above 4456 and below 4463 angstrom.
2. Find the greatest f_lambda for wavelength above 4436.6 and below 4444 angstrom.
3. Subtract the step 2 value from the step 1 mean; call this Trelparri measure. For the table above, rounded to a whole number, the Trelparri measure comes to -11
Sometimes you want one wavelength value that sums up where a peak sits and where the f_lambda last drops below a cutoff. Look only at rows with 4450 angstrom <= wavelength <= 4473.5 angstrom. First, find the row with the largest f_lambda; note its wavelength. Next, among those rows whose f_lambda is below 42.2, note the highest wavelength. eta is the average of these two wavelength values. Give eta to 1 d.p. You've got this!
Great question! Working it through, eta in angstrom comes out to 4471.0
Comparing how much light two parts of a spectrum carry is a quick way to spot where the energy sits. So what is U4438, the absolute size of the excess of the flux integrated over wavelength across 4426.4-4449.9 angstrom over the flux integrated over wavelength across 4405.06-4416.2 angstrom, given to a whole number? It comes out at 555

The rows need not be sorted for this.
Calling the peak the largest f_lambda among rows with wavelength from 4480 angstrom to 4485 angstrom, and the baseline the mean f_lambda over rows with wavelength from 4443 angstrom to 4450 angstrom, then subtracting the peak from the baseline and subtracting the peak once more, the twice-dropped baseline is -51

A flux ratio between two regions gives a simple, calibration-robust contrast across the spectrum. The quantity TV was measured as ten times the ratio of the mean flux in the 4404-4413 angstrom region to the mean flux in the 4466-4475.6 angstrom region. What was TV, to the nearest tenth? 7.5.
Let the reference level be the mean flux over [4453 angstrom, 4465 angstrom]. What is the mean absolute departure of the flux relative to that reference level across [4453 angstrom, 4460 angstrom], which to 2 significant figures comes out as 3.2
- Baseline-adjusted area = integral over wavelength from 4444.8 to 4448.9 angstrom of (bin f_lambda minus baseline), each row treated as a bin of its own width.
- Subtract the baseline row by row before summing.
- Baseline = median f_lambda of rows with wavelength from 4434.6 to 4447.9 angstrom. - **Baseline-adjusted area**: 17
